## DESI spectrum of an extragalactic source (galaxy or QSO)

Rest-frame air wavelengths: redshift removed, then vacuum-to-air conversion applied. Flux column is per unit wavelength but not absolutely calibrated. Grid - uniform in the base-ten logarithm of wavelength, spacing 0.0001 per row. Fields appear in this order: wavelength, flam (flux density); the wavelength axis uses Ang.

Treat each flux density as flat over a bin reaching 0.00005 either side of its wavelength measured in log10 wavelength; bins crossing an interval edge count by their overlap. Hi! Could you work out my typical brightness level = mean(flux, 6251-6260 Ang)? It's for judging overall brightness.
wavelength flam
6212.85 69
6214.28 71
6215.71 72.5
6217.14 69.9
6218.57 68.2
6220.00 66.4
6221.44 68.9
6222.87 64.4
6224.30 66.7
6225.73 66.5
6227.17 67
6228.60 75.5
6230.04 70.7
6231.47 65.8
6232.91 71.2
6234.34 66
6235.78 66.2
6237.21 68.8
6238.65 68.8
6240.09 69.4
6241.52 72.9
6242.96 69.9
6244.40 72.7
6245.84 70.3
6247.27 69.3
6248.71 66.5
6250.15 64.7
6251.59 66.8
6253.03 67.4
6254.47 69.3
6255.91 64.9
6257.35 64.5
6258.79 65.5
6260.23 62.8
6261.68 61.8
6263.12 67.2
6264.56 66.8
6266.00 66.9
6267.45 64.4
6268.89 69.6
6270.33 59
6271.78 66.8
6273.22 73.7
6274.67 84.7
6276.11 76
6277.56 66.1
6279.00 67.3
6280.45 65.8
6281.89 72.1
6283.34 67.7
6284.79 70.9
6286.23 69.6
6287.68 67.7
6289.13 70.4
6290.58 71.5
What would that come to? 66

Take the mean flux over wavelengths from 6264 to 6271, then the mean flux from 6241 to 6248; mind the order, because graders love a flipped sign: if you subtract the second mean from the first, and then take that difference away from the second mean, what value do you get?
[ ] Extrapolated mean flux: 77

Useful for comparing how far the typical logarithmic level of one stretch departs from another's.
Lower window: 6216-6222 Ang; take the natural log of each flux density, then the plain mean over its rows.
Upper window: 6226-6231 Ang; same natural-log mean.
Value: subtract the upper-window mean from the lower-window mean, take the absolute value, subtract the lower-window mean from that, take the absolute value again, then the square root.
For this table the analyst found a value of 2.05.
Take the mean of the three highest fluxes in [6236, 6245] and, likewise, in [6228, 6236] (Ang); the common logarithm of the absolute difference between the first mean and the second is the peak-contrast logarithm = -0.2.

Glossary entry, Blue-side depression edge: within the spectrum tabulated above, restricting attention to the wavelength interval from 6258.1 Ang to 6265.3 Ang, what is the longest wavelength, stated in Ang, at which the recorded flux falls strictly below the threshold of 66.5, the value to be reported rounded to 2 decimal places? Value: 6261.68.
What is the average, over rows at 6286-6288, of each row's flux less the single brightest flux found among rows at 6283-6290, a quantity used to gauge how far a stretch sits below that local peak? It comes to -2.3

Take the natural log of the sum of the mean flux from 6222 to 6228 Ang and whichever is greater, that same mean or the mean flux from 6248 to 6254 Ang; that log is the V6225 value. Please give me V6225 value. 4.89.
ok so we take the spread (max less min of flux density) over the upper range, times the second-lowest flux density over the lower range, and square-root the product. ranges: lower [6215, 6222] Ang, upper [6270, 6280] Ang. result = 42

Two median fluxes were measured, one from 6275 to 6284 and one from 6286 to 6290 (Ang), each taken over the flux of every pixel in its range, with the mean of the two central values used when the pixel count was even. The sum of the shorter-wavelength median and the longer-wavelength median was 137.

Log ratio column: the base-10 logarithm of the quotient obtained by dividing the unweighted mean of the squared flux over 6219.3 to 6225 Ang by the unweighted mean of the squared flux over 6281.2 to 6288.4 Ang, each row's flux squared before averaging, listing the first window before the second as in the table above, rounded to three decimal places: -0.038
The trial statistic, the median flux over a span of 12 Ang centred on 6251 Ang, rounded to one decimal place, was 67.1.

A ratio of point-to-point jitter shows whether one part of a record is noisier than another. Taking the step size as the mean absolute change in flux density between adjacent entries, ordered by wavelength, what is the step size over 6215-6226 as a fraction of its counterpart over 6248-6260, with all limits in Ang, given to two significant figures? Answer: 1.3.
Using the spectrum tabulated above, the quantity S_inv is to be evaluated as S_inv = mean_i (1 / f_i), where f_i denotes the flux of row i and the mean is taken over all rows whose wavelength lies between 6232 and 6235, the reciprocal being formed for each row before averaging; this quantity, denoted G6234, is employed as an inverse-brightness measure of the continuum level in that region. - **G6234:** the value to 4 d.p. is 0.0146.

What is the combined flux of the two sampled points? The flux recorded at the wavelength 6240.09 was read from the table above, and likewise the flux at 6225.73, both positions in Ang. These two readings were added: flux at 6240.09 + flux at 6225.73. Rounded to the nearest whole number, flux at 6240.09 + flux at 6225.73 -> 136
